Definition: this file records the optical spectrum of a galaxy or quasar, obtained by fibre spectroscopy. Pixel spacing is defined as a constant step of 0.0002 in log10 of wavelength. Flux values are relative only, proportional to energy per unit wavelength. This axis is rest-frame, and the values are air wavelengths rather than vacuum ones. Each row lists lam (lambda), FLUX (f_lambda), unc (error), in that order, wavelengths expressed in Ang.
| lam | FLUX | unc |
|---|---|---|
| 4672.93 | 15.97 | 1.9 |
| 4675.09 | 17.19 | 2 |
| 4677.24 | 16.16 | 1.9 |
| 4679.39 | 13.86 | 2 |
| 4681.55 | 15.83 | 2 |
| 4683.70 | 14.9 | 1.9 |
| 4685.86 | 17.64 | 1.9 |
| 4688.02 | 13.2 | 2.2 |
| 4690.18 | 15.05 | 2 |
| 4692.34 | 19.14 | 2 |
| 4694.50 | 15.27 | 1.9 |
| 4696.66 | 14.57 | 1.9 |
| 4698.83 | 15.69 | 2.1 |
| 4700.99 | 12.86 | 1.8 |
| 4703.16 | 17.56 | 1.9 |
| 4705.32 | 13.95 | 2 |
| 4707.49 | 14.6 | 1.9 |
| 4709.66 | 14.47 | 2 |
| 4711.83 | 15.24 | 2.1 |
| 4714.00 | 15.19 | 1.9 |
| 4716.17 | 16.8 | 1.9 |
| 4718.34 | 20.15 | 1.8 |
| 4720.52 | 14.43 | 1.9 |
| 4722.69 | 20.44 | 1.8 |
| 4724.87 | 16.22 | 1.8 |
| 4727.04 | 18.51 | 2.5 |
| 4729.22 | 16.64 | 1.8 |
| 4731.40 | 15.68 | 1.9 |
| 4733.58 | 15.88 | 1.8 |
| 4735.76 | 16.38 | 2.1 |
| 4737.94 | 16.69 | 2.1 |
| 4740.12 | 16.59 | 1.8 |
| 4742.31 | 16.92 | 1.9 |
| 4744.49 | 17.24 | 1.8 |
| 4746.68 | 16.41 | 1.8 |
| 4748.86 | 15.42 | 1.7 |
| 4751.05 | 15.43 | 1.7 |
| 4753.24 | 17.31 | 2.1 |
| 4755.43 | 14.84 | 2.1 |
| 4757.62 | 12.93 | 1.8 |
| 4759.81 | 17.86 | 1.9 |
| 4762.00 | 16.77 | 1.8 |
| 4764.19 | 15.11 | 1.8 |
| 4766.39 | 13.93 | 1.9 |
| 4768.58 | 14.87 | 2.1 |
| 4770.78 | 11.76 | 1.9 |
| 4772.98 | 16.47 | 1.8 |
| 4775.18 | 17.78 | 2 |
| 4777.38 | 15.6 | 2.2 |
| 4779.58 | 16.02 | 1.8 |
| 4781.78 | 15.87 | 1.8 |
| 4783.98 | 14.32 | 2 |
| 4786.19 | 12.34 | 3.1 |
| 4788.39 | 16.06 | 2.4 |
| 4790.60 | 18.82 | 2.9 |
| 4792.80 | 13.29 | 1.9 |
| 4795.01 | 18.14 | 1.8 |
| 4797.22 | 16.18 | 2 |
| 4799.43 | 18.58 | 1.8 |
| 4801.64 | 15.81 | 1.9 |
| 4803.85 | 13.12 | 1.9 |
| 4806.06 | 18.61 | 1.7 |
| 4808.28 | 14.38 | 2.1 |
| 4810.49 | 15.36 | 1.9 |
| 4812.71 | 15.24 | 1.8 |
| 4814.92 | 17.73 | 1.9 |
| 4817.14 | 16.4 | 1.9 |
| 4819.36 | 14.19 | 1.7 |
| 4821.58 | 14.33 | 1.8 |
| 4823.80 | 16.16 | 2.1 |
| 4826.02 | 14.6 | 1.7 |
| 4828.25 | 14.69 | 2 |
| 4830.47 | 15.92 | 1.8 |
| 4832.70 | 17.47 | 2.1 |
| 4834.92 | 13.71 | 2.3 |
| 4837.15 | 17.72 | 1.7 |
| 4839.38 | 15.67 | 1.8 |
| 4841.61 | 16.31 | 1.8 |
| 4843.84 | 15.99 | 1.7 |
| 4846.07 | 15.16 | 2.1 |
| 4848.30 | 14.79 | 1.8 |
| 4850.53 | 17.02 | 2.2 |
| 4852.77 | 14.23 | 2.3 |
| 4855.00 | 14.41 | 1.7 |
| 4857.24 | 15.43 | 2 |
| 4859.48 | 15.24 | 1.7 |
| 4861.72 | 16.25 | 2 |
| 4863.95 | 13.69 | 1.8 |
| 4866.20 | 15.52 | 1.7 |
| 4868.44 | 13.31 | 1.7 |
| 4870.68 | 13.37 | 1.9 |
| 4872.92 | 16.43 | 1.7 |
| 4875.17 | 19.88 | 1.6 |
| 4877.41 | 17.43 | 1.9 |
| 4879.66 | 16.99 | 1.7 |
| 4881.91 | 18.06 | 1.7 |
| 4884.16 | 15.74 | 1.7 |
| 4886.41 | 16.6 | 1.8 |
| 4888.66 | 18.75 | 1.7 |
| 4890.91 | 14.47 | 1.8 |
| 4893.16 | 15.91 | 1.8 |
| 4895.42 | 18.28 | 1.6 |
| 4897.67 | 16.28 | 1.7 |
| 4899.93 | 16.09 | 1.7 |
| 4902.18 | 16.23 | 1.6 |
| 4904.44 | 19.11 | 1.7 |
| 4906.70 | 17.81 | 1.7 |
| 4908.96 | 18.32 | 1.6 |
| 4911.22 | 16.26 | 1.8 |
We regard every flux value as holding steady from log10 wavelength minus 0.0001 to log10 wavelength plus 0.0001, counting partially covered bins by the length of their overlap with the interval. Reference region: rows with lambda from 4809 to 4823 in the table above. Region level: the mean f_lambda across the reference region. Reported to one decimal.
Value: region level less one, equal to 14.5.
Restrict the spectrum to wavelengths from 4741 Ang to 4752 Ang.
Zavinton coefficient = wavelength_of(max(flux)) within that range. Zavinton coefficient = 4744.49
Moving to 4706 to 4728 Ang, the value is 4722.69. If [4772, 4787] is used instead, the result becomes 4775.18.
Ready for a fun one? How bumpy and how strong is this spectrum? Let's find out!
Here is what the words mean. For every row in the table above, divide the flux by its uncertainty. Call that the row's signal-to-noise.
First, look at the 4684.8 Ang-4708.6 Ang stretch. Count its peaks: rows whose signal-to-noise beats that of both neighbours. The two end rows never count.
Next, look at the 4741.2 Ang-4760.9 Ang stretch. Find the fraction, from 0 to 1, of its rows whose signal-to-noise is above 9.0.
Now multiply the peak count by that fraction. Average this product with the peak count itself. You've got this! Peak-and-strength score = 1.6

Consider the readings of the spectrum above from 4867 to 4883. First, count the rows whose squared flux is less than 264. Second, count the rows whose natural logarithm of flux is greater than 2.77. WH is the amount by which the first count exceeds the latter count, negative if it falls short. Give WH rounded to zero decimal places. -3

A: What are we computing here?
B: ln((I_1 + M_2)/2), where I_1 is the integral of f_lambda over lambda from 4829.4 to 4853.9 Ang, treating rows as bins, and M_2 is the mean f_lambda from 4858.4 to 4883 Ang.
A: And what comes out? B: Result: 5.31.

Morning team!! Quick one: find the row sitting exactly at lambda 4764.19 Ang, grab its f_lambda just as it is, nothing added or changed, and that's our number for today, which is 15.11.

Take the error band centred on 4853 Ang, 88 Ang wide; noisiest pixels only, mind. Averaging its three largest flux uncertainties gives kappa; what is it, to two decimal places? 2.27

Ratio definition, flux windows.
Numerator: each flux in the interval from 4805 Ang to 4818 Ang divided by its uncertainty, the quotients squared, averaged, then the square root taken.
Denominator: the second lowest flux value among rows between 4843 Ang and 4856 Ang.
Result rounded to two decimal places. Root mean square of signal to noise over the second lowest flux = 0.61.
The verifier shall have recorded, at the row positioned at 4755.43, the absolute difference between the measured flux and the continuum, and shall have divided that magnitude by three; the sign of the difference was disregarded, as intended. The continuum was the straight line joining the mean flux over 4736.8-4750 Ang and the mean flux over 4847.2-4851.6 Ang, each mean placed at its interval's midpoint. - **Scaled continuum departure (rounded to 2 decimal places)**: 0.54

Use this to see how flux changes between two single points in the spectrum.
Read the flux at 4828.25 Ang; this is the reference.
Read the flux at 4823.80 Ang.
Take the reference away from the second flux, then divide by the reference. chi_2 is 0.10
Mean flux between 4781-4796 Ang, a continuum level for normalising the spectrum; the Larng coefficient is 15.5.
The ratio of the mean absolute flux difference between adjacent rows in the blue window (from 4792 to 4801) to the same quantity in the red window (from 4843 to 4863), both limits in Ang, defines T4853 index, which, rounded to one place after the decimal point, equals 2.8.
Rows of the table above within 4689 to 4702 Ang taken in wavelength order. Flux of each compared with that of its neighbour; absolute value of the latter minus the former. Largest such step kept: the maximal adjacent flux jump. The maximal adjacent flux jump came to 4.1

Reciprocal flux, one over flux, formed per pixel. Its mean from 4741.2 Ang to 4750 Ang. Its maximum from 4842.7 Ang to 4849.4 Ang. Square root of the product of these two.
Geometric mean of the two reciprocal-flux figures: 0.0641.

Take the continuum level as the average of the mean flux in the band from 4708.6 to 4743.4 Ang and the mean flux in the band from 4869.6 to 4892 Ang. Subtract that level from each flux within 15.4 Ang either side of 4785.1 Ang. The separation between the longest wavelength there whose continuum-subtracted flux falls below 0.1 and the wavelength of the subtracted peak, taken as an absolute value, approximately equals 6.6 Ang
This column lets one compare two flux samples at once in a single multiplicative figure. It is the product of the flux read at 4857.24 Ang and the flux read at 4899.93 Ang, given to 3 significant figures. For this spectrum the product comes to 248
